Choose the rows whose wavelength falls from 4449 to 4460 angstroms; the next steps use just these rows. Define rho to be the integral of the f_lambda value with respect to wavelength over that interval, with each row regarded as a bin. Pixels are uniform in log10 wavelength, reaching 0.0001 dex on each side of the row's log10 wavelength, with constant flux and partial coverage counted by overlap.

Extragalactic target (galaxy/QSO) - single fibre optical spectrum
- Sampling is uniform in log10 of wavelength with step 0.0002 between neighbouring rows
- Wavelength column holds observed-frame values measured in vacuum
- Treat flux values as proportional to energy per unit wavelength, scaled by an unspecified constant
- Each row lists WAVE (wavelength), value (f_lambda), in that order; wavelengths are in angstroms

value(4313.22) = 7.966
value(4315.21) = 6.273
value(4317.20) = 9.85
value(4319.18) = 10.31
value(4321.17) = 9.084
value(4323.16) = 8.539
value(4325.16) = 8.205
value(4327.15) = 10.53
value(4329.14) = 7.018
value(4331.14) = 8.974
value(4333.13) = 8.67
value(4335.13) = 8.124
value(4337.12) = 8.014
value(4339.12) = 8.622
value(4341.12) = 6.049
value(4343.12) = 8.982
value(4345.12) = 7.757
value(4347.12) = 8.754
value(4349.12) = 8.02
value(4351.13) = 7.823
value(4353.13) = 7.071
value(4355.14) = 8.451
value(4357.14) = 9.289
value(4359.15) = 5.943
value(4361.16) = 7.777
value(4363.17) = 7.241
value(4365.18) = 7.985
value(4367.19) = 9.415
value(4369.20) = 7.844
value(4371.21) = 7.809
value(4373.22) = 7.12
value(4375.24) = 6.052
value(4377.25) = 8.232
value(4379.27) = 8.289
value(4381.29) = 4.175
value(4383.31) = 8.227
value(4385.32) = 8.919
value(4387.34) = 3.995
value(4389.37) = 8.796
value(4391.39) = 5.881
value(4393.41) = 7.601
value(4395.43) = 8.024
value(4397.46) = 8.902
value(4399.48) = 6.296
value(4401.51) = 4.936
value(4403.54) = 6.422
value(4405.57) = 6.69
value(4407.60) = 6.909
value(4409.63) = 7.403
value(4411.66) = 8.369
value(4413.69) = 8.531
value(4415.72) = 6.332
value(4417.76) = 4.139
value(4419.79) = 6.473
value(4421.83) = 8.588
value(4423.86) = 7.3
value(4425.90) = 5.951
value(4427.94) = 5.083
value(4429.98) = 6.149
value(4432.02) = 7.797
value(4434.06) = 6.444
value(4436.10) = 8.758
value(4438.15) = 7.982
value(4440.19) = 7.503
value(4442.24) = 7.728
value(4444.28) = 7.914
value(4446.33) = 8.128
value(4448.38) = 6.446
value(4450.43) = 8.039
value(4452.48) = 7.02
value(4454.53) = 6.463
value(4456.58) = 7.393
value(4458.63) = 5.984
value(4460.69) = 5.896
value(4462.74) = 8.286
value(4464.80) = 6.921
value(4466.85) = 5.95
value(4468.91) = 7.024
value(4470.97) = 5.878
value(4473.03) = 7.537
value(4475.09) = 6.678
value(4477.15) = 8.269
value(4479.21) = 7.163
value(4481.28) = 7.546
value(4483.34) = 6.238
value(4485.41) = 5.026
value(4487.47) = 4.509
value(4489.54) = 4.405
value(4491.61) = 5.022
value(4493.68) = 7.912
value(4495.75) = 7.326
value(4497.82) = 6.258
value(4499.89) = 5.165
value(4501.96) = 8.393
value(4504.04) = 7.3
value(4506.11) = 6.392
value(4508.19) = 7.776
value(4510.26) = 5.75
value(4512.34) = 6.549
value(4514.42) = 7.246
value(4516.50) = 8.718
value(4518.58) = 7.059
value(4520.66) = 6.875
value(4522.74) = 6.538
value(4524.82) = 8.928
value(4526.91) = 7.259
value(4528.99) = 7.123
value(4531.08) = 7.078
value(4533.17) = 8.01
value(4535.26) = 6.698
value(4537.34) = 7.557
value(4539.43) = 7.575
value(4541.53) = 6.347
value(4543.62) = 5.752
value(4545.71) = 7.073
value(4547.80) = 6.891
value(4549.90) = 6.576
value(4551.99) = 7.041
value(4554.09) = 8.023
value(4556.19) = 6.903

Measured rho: 76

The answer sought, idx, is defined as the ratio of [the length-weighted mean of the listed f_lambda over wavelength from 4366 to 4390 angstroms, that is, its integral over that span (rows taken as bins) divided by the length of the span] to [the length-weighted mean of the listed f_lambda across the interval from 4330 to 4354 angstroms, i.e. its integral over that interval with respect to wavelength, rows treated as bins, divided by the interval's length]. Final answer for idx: 0.92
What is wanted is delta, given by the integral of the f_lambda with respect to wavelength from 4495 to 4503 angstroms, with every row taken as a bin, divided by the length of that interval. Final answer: 6.8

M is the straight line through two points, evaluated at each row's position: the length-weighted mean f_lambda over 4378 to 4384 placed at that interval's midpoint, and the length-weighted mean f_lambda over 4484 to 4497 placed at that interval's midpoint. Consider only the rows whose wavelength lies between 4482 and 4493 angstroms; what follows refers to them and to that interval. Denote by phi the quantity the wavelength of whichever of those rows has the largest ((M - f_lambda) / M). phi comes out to 4489.54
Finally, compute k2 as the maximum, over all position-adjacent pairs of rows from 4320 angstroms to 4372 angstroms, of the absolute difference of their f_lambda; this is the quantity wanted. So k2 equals 3.5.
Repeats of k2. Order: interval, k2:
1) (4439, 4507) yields 3.2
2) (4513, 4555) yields 2.4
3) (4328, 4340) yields 2.0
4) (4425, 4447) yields 2.3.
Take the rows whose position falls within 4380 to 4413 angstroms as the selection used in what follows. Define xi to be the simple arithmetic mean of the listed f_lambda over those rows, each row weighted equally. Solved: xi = 6.97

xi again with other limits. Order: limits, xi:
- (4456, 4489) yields 6.64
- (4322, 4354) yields 8.20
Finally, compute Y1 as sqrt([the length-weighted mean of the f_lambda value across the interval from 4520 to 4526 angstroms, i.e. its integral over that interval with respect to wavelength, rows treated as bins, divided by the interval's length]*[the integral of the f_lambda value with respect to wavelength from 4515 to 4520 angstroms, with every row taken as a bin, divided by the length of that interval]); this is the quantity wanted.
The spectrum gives 7.62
